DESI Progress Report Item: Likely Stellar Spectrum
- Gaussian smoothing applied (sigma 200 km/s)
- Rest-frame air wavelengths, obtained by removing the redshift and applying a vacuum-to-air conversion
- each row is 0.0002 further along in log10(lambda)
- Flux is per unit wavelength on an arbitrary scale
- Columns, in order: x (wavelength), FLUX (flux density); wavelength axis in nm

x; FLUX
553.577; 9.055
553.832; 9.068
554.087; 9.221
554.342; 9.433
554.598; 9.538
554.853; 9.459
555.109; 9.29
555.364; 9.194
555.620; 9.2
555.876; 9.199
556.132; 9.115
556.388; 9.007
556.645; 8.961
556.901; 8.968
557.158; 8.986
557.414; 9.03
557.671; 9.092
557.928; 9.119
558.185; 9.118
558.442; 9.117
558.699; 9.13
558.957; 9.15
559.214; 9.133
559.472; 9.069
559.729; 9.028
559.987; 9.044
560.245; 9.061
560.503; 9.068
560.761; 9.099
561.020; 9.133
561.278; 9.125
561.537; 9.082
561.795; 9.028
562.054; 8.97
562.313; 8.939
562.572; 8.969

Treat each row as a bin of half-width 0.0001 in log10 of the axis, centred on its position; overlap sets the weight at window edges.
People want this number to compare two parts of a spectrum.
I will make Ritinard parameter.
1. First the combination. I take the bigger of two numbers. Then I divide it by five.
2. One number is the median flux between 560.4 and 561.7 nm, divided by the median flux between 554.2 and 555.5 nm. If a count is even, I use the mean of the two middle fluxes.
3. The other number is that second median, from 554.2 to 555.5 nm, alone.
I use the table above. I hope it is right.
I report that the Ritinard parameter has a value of 1.89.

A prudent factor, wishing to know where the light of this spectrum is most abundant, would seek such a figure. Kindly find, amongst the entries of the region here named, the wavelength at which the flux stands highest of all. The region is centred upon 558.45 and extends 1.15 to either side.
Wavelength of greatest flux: 558.957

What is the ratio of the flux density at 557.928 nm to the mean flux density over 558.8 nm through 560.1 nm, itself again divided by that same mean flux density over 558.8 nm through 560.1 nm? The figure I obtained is 0.110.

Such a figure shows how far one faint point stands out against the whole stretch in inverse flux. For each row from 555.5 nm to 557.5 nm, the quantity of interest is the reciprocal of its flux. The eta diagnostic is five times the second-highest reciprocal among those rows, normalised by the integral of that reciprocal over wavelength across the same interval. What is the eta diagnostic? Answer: 2.5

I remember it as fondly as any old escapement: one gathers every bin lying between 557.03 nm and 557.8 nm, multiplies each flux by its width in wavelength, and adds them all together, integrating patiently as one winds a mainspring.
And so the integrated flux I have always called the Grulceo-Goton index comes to 6.96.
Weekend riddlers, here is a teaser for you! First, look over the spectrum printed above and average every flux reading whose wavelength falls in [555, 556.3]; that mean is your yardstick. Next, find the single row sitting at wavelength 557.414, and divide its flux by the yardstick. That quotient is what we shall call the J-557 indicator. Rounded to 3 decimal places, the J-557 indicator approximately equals 0.982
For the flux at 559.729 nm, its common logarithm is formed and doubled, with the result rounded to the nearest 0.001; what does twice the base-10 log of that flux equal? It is 1.911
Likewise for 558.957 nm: 1.923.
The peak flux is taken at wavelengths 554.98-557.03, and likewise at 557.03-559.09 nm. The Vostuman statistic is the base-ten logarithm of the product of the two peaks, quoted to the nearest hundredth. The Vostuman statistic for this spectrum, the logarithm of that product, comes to 1.93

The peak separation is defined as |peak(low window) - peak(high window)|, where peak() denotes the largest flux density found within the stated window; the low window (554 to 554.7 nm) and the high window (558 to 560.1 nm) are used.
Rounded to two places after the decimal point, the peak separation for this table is 0.39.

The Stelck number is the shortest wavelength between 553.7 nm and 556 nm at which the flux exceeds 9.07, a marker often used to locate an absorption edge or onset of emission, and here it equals 554.087 nm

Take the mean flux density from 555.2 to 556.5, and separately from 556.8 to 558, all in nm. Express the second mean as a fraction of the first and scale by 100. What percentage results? 99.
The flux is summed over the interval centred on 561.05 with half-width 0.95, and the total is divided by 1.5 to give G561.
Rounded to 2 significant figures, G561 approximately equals 42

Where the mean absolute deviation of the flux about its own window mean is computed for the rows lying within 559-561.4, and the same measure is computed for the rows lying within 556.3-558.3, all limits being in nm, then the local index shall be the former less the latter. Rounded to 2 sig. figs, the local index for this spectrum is -0.022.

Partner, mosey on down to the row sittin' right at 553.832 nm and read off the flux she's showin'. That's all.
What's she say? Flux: 9.068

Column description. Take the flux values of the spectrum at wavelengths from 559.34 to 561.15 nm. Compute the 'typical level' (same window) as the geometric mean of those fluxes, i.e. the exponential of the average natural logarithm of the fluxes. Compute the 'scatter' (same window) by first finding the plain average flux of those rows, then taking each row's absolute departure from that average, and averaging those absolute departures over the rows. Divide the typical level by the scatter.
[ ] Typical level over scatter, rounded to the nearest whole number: 358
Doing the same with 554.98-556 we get 266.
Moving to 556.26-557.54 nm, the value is 400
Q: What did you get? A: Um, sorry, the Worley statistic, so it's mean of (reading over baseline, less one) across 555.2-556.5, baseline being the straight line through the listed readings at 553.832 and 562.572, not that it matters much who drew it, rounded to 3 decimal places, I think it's 0.011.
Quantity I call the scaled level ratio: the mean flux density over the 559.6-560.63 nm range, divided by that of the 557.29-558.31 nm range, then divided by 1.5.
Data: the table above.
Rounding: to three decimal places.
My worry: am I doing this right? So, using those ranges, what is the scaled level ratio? 0.664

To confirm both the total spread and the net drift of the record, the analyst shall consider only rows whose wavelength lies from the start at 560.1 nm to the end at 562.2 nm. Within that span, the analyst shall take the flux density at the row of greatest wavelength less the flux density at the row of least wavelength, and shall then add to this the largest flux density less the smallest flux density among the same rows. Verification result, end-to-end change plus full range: 0.072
